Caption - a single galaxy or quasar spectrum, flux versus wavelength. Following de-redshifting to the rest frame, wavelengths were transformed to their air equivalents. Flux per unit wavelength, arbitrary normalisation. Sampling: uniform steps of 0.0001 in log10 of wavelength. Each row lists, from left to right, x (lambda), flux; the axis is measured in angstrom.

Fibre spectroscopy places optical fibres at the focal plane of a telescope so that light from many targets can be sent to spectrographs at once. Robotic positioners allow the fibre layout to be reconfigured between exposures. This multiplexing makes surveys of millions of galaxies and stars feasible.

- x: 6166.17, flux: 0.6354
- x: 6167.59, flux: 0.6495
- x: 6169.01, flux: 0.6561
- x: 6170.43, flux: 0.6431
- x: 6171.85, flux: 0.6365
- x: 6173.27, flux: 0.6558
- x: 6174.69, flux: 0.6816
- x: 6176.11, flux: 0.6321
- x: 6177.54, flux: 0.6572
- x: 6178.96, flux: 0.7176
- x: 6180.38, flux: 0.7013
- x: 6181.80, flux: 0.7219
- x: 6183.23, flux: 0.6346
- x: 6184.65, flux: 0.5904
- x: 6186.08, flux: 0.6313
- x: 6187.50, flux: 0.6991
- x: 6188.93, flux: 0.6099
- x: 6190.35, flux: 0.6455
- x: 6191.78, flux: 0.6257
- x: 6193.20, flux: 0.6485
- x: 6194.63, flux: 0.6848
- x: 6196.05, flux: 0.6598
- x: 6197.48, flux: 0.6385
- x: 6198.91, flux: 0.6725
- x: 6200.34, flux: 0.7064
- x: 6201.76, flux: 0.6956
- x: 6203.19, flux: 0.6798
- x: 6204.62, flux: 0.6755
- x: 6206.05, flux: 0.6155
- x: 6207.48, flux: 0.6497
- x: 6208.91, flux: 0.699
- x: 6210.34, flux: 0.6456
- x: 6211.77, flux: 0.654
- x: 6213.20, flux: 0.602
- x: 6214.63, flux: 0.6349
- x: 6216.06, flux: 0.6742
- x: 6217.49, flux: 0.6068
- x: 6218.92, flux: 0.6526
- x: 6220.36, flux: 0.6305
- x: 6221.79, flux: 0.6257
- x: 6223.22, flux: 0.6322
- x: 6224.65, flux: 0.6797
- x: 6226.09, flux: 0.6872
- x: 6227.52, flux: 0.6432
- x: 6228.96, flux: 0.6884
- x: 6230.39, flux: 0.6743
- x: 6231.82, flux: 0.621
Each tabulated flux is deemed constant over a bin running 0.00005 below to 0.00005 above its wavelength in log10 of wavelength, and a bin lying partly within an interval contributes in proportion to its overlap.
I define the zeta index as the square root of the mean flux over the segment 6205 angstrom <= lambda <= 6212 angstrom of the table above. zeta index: 0.808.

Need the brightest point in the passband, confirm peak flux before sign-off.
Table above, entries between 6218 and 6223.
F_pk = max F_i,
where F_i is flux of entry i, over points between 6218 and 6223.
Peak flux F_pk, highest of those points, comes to 0.6526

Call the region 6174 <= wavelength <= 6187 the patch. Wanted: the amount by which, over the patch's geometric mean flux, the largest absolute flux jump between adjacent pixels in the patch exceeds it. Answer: -0.574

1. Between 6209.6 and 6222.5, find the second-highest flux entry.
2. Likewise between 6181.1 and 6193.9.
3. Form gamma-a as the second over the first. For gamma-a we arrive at 1.07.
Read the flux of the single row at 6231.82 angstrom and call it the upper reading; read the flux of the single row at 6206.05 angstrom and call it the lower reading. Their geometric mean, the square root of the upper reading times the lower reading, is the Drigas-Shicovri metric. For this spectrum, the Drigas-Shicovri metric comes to 0.618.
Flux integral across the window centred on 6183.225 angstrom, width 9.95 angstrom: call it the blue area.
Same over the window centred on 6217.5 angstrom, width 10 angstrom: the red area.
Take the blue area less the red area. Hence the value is 0.35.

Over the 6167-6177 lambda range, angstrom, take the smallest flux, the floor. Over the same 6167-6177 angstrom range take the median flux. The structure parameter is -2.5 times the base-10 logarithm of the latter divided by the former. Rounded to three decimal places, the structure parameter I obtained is -0.029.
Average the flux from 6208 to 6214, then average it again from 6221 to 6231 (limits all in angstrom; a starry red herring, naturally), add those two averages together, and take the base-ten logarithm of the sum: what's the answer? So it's 0.118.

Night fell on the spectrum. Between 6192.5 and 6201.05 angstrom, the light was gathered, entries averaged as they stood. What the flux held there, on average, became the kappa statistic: 0.67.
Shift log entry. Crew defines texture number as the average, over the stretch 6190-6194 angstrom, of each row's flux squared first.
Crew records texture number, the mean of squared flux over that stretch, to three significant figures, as 0.410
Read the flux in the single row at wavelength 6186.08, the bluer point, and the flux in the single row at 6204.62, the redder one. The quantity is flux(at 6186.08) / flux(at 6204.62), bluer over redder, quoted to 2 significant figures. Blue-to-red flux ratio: 0.93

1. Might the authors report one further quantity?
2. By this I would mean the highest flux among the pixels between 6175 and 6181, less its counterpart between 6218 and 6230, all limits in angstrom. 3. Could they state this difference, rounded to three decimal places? 0.029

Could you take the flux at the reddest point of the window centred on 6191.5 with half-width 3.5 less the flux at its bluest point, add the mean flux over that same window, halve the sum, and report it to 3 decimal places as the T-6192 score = 0.359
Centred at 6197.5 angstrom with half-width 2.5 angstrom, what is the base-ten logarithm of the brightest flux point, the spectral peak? -0.172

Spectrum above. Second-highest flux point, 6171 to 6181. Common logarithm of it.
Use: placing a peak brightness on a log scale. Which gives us -0.154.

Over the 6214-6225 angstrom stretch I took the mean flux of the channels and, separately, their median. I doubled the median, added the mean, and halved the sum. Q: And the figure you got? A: 0.95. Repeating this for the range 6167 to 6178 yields 0.98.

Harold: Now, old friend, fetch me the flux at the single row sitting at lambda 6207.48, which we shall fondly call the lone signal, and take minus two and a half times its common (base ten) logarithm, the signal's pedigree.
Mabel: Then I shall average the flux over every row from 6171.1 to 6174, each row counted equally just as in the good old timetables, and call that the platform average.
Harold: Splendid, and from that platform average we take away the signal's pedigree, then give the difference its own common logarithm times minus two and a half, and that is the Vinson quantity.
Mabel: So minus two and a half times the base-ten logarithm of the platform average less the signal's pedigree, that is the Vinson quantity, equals 1.9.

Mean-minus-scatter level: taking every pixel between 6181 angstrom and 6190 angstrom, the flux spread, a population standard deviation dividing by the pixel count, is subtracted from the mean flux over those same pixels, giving 0.601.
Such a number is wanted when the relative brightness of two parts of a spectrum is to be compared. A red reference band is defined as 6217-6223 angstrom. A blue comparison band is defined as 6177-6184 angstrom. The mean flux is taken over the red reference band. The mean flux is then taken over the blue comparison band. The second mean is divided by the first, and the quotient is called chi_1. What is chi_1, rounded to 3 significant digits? 1.09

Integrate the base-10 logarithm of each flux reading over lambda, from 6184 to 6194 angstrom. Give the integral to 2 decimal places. -1.97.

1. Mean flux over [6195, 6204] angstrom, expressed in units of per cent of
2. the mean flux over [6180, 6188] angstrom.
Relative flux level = 102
